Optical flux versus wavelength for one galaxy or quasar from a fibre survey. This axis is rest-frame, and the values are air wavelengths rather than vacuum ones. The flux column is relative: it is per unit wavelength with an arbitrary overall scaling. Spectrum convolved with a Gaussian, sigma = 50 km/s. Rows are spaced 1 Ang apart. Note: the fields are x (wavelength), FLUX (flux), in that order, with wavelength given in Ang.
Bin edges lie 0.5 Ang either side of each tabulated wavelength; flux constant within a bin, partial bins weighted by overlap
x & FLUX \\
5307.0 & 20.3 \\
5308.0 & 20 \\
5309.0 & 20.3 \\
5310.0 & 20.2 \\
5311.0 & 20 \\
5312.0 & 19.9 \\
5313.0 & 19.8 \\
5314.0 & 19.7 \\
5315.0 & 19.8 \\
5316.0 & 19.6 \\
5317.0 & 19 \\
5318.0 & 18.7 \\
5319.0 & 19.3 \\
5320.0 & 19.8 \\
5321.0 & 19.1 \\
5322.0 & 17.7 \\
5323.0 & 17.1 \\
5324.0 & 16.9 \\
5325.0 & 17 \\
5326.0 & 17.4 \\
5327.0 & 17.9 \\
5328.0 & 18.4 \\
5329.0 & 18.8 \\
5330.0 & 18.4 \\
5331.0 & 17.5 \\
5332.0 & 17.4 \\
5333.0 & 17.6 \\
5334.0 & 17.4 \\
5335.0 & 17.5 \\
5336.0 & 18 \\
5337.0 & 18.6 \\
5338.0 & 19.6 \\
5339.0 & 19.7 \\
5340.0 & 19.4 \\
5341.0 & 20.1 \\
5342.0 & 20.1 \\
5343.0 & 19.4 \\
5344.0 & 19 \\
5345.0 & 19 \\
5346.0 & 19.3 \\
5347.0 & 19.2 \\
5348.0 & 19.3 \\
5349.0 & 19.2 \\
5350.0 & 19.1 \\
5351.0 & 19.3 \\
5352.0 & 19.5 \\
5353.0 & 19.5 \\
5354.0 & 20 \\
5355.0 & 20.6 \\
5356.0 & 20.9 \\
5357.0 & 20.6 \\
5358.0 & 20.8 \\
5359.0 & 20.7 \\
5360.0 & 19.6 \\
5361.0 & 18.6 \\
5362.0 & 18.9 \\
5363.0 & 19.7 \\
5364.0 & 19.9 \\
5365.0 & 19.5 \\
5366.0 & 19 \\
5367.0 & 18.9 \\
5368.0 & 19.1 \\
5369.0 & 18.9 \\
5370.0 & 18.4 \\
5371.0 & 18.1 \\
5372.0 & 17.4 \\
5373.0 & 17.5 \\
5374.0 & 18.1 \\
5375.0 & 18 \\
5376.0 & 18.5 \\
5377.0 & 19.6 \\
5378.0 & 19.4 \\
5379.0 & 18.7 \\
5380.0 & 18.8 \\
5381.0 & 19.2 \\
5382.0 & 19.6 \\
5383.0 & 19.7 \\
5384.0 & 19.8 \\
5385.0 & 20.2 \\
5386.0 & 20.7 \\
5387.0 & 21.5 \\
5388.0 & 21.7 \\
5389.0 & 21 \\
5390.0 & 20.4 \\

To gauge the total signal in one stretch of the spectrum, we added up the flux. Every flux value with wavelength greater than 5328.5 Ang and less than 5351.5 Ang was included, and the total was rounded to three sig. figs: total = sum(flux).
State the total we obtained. 433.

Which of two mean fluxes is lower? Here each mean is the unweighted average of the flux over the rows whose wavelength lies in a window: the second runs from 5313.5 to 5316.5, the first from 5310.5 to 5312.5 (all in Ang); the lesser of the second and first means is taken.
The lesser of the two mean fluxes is 19.7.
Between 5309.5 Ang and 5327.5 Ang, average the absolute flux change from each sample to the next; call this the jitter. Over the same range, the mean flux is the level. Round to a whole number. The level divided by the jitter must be 48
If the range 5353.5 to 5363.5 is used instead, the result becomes 38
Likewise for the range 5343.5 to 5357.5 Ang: 91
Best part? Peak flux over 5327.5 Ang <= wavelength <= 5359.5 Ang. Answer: 20.9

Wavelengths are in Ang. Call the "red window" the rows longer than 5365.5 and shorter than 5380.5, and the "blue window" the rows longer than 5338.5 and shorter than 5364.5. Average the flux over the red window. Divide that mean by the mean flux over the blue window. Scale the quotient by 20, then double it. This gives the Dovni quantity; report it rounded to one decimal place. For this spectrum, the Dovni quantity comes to 37.7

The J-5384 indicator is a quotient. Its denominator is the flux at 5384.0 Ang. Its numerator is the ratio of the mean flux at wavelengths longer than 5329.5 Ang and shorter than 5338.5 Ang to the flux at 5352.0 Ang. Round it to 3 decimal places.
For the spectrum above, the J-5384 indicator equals 0.047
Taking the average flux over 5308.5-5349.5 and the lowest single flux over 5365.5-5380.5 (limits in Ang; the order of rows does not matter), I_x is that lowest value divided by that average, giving 0.92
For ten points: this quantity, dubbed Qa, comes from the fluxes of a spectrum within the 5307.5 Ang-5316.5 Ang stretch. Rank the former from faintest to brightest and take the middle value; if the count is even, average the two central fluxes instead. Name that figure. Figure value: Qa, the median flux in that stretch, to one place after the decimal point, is 19.9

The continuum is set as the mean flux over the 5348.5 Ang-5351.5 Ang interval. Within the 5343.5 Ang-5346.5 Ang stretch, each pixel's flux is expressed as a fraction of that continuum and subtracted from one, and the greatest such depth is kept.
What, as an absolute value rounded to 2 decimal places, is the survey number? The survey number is 0.01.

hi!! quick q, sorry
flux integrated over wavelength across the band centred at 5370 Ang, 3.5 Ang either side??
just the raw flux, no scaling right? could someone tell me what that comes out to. 128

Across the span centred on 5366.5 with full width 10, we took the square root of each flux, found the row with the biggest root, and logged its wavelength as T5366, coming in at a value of 5364.0 Ang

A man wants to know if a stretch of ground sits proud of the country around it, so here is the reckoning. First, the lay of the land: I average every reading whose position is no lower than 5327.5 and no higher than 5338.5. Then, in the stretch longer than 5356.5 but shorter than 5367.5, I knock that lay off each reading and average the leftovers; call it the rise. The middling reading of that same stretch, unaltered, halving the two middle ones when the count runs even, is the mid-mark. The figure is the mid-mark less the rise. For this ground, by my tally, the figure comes 18.1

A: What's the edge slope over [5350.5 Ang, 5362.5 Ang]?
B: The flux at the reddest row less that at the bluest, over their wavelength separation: -0.04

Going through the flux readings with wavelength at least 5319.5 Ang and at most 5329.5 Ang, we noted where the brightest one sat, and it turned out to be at 5320.0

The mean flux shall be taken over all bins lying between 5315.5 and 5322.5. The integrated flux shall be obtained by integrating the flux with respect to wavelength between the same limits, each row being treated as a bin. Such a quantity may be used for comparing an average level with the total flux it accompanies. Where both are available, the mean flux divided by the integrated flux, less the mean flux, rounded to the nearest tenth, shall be -18.9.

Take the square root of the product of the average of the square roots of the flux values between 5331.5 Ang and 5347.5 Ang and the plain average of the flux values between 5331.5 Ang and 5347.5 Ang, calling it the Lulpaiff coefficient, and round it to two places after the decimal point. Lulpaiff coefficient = 9.04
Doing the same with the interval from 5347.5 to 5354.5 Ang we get 9.25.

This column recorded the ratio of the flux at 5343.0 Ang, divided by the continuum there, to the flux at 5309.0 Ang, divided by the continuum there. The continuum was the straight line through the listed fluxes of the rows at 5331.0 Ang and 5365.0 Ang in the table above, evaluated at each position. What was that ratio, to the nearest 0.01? 0.85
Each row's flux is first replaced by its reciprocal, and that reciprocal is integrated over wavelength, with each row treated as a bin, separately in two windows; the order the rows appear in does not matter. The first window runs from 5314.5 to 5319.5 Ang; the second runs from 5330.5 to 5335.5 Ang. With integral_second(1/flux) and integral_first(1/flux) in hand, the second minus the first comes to 0.027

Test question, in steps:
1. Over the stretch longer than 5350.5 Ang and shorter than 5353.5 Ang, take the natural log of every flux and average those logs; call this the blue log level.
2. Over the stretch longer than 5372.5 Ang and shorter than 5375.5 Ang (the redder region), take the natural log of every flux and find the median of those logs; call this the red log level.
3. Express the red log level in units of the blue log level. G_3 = 0.97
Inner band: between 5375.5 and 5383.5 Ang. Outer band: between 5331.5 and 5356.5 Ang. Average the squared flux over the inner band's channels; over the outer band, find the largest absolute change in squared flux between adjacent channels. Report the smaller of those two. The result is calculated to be 38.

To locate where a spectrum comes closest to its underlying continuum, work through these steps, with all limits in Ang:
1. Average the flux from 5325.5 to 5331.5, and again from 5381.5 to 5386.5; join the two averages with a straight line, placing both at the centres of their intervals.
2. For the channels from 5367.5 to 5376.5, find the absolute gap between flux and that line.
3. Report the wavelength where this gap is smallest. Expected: 5368.0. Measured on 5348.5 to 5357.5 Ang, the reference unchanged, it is 5350.0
